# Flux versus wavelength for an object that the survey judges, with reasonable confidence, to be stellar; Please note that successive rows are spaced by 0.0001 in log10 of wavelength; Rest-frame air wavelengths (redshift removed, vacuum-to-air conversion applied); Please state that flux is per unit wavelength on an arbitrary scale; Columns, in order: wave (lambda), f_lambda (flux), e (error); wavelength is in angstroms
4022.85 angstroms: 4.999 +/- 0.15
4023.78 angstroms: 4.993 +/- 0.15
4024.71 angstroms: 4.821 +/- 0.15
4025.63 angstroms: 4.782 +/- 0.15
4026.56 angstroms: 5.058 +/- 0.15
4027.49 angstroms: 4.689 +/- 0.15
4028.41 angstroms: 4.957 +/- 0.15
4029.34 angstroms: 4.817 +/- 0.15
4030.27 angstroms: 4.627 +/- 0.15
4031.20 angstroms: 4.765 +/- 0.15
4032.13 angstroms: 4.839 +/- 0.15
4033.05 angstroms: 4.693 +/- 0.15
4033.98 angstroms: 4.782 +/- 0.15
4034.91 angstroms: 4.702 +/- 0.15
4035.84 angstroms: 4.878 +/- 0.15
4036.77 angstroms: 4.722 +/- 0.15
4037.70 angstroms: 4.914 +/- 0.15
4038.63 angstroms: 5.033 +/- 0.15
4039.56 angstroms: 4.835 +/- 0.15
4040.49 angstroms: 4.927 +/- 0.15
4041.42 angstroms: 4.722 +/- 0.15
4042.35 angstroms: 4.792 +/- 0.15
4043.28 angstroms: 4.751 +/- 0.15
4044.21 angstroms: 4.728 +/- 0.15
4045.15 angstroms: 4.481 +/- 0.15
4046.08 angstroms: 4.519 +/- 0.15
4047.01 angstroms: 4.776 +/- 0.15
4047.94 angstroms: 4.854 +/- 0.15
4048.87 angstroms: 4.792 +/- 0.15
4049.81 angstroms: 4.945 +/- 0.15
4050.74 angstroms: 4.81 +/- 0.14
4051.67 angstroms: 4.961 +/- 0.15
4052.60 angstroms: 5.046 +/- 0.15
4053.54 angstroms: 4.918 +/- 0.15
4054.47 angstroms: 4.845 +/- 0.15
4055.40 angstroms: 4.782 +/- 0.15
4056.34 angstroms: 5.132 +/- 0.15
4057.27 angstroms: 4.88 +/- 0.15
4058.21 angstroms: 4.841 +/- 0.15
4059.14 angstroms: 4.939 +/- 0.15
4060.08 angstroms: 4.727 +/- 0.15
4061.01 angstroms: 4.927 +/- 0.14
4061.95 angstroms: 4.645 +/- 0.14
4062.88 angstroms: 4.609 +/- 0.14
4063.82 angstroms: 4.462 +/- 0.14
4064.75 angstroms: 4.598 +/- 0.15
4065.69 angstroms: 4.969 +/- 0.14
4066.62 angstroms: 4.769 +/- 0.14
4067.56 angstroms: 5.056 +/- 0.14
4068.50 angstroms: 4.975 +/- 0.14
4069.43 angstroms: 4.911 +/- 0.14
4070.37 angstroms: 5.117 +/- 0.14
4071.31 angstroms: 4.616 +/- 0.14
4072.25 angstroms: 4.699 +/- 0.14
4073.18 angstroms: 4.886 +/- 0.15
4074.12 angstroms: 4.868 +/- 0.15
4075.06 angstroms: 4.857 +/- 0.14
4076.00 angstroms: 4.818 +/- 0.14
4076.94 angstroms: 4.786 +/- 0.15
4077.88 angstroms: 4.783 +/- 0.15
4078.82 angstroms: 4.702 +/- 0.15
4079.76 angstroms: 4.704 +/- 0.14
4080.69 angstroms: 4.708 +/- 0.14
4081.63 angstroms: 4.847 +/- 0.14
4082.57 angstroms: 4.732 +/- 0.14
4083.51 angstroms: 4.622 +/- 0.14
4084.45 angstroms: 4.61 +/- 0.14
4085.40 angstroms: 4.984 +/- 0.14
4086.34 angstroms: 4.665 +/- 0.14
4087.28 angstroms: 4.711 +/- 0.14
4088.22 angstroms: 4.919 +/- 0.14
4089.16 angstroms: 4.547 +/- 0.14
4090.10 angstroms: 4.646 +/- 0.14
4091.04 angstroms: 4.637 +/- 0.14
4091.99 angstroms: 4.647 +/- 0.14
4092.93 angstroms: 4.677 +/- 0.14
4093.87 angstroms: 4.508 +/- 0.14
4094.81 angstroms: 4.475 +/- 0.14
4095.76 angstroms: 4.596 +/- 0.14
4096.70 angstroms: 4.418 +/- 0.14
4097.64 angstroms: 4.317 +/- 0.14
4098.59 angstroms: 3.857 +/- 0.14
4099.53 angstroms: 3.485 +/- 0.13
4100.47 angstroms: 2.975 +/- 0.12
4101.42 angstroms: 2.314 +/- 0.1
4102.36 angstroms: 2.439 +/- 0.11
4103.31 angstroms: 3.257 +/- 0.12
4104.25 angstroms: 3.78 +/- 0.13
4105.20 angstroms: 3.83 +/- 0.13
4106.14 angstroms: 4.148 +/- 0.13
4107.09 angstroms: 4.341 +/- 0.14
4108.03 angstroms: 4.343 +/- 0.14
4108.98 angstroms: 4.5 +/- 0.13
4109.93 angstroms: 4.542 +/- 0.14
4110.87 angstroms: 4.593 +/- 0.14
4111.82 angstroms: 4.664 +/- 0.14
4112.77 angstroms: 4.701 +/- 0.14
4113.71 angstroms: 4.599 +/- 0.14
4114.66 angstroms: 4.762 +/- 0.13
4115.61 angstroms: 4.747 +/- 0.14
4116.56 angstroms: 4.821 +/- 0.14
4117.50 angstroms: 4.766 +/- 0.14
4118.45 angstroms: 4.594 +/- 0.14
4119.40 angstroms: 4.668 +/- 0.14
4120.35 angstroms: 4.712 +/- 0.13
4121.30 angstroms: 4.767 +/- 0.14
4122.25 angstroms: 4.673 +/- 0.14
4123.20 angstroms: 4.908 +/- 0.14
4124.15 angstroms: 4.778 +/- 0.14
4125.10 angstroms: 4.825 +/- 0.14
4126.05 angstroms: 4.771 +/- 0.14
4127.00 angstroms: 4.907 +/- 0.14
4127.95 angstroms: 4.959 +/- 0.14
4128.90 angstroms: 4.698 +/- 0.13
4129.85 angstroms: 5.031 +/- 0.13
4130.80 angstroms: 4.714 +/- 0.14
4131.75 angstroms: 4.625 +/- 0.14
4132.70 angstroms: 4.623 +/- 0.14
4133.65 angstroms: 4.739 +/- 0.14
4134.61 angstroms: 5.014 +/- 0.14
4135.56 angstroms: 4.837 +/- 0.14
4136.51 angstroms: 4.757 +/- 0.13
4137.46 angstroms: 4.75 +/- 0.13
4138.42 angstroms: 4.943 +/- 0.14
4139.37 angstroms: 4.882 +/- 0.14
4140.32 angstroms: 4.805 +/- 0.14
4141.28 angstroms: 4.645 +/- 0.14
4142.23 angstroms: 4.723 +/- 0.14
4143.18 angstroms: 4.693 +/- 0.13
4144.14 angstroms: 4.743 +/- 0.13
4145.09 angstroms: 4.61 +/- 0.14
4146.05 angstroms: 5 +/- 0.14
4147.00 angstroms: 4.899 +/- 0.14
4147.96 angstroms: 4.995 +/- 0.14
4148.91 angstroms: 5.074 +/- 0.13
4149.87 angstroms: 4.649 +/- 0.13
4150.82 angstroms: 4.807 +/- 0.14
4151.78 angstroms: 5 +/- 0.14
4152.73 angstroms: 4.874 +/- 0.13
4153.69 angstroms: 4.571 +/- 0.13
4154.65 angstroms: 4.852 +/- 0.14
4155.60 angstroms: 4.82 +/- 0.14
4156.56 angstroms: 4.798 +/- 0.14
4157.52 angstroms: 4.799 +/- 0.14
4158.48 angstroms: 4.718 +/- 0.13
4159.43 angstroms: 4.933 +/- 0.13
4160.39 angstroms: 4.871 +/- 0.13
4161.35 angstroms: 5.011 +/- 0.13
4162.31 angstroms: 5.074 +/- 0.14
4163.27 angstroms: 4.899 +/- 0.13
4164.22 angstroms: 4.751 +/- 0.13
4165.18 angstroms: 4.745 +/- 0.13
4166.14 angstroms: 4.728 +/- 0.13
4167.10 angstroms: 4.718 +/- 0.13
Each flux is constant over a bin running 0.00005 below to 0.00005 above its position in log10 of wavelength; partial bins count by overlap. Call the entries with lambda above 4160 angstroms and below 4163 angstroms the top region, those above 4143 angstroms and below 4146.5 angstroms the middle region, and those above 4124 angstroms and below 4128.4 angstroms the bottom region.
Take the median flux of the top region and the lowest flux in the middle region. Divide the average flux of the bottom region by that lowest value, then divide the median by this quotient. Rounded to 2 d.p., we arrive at 4.76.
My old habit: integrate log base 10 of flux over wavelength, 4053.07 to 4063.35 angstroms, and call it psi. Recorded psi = 7.04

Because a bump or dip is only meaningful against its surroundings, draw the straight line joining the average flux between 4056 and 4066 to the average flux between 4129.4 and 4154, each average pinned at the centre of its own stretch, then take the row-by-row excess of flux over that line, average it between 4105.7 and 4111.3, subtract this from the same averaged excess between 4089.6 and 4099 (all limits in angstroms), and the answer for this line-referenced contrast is 0.07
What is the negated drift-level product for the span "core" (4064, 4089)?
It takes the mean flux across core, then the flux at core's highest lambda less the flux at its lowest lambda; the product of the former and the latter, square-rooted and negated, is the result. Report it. -1.2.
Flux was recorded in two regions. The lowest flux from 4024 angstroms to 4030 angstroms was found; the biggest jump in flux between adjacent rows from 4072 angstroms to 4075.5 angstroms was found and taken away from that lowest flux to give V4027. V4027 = 4.50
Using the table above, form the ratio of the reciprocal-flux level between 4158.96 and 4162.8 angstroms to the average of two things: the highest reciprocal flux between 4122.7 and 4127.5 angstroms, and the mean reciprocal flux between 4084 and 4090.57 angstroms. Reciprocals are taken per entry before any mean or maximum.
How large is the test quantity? 0.95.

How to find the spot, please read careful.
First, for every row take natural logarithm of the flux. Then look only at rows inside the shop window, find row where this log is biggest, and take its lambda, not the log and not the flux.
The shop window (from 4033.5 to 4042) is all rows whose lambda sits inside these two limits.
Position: 4038.63 angstroms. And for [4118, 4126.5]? 4123.20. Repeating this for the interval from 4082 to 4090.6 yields 4085.40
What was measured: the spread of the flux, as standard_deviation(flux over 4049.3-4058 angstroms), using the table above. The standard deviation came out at 0.11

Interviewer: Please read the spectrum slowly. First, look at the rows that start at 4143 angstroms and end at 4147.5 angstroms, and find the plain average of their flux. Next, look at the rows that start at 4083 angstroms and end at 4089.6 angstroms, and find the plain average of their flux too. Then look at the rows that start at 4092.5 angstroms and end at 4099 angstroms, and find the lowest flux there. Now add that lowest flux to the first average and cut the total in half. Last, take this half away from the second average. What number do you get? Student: 0.40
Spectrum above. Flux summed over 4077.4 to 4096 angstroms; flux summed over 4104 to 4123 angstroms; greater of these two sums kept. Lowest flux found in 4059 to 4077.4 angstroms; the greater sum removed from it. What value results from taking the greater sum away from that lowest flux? -89.3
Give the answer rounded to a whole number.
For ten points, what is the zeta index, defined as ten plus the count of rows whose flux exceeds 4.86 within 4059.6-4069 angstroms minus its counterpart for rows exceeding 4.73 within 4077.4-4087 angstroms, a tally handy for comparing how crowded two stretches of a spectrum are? 10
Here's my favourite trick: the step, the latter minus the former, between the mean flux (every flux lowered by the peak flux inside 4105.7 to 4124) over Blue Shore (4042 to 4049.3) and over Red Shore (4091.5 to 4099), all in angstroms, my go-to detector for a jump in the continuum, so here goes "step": -0.27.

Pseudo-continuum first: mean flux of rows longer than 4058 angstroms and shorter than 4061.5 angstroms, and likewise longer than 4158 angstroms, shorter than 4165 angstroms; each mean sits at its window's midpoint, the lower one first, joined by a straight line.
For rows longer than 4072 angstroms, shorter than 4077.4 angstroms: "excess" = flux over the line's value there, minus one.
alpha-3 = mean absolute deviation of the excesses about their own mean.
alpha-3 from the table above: 0.0106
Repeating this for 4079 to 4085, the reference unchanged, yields 0.0121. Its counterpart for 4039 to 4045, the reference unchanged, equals 0.0122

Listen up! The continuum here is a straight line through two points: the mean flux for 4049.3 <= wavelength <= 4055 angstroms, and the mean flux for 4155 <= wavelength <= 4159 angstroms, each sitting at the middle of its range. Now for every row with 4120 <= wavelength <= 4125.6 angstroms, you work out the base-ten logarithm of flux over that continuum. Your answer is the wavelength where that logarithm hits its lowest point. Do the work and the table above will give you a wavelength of 4122.25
